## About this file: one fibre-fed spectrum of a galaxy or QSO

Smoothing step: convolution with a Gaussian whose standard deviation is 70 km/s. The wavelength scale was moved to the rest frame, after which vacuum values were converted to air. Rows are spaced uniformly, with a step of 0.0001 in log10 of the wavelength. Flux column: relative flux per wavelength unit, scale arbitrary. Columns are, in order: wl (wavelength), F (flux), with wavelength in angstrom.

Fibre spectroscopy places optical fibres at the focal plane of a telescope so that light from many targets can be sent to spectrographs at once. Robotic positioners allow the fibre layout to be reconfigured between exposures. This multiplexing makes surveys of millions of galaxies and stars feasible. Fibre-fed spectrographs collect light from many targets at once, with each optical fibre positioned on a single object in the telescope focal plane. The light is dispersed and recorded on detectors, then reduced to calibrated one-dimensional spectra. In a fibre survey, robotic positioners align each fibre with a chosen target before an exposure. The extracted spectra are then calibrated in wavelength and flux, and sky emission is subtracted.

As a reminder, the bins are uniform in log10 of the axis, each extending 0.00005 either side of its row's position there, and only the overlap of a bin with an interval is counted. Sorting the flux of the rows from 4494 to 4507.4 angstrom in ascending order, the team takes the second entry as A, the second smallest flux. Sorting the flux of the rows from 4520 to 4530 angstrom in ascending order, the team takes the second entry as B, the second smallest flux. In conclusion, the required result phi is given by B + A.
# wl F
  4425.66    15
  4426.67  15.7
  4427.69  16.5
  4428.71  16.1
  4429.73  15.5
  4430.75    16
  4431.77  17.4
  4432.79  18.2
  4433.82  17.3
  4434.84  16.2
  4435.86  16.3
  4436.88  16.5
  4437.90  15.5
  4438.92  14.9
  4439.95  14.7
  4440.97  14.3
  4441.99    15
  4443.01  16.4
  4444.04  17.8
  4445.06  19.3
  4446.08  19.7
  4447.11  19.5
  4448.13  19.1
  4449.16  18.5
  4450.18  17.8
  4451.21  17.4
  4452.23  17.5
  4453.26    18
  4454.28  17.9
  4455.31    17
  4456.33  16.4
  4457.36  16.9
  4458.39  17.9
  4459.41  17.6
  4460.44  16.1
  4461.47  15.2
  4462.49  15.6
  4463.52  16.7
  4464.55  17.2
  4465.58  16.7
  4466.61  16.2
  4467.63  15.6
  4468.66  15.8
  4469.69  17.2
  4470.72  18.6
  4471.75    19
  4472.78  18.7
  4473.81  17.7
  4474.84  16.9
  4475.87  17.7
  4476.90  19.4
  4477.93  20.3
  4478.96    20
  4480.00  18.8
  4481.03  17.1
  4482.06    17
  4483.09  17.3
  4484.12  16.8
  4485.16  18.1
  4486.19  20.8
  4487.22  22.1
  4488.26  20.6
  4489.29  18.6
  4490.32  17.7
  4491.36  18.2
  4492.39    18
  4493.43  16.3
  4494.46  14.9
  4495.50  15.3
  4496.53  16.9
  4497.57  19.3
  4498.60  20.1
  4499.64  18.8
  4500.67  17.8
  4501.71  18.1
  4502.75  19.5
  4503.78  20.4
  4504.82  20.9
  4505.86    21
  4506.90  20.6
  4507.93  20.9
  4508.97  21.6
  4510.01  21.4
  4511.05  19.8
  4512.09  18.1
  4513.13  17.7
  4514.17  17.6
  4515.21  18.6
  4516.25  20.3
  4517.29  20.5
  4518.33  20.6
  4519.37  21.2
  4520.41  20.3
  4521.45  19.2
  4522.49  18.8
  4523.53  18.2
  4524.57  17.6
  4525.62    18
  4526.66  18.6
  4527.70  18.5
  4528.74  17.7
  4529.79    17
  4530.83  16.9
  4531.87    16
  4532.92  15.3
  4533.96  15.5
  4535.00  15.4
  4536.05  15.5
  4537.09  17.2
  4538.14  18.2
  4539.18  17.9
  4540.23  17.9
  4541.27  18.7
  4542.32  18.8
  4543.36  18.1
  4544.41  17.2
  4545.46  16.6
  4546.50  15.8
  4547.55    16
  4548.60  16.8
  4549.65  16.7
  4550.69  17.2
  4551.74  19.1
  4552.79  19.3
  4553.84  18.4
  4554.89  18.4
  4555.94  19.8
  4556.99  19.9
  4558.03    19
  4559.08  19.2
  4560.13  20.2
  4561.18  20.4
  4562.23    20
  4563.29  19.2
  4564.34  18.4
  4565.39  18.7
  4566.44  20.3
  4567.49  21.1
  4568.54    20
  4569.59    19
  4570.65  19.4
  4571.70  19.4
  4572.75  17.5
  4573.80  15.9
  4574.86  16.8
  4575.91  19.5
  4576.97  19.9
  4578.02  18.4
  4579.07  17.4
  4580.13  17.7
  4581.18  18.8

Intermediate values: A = 15.3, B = 17.6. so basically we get 32.9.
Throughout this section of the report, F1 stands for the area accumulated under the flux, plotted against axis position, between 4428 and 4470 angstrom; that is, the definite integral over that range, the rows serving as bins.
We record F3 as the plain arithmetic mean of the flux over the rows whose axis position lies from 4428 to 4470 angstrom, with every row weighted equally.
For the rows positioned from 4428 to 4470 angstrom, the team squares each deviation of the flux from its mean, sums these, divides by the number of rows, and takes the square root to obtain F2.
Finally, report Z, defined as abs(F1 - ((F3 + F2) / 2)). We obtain 699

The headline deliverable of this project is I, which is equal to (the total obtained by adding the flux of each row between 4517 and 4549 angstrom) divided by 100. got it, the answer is 5.5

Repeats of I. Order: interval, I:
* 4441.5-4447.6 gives 1.1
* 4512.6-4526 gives 2.5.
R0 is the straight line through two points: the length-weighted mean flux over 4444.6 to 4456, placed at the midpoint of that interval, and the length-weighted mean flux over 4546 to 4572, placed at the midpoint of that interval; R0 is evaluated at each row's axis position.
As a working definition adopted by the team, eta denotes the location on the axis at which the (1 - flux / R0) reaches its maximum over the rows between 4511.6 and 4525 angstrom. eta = 4524.57 angstrom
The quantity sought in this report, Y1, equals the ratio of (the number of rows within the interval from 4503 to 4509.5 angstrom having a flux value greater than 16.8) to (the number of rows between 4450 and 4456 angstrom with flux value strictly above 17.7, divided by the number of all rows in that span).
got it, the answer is 12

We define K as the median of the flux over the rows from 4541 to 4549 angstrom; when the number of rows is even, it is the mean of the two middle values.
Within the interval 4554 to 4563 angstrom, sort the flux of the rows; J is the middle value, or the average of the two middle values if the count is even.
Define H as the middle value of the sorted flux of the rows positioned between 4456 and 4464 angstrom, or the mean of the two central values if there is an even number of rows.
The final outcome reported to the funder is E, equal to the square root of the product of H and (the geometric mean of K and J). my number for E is 17.4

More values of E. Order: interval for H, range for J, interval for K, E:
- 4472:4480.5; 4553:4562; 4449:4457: 18.7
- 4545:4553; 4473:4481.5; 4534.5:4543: 17.4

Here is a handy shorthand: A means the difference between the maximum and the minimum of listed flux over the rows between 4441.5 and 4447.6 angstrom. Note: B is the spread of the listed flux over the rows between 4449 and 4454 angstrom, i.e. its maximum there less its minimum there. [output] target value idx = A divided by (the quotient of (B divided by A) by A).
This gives 94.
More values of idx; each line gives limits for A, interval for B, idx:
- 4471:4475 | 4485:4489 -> 2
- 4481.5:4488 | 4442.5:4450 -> 45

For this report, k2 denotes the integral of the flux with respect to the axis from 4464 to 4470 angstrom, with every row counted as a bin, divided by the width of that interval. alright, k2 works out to 16.4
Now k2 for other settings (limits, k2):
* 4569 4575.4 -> 18.0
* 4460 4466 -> 16.2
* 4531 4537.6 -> 15.9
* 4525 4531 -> 17.8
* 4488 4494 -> 18.1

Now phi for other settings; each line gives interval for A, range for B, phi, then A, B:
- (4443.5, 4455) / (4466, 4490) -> 33.3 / 17.5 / 15.8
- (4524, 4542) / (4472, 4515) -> 30.7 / 15.4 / 15.3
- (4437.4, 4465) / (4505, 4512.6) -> 34.5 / 14.7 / 19.8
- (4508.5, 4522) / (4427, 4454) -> 32.4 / 17.7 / 14.7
